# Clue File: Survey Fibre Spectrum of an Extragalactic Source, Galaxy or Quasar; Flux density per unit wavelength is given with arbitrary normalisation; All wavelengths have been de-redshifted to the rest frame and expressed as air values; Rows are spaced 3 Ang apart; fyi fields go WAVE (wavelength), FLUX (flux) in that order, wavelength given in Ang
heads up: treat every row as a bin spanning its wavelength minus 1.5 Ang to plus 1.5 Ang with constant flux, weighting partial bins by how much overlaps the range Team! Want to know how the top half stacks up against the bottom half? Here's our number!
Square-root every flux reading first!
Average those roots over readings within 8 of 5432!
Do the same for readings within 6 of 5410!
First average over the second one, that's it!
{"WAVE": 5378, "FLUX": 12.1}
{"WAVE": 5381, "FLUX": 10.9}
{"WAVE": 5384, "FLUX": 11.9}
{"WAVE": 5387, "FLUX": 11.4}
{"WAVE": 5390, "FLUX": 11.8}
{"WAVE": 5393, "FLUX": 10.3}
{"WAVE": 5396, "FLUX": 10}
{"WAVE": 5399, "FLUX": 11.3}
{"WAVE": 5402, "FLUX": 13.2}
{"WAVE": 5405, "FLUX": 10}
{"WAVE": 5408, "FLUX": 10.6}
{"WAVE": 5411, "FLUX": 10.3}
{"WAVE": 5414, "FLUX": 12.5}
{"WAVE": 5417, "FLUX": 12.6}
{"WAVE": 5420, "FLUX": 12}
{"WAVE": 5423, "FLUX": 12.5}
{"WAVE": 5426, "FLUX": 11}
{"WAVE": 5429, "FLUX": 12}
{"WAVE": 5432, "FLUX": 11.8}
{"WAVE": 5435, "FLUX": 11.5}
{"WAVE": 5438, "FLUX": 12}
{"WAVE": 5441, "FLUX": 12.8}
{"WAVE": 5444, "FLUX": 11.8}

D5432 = 1.04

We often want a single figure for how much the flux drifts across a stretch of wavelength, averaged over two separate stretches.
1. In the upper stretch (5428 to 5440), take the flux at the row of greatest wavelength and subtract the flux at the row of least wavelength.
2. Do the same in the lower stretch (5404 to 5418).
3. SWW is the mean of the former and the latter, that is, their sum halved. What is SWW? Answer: 1.3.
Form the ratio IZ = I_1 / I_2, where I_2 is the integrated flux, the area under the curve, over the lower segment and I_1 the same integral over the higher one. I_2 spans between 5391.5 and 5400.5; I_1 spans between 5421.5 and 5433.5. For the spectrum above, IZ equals 1.5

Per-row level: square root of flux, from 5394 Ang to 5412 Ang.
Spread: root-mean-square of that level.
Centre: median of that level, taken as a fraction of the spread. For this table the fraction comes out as 0.98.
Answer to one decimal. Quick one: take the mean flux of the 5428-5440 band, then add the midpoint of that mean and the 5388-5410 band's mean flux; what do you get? 23.3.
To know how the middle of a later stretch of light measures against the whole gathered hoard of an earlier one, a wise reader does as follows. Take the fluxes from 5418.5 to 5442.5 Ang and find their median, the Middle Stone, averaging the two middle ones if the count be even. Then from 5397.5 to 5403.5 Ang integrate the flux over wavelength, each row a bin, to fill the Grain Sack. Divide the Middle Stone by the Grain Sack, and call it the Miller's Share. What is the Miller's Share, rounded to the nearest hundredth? 0.16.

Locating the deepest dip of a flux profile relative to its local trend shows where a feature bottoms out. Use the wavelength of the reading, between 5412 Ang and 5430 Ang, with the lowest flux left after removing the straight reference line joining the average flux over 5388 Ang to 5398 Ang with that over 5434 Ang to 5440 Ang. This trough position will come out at 5426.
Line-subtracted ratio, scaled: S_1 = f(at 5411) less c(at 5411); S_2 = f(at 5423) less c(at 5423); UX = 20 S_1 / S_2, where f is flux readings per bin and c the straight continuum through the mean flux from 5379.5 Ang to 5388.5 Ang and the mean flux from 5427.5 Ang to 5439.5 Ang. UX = -35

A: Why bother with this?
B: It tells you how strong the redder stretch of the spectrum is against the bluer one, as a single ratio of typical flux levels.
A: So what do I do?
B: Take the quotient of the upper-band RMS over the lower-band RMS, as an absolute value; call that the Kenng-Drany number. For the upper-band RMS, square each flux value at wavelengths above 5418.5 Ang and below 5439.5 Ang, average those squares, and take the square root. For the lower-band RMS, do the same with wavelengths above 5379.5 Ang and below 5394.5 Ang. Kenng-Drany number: 1.05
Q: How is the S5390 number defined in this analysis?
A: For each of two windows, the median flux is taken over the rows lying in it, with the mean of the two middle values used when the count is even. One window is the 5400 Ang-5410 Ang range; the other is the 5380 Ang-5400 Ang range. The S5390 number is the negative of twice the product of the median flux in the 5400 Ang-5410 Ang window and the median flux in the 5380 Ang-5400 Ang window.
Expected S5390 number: -240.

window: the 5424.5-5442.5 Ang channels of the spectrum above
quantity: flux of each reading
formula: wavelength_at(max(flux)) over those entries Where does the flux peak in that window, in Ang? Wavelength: 5441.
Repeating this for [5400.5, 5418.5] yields 5402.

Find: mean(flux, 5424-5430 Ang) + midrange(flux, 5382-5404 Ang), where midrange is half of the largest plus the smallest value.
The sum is 23.1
